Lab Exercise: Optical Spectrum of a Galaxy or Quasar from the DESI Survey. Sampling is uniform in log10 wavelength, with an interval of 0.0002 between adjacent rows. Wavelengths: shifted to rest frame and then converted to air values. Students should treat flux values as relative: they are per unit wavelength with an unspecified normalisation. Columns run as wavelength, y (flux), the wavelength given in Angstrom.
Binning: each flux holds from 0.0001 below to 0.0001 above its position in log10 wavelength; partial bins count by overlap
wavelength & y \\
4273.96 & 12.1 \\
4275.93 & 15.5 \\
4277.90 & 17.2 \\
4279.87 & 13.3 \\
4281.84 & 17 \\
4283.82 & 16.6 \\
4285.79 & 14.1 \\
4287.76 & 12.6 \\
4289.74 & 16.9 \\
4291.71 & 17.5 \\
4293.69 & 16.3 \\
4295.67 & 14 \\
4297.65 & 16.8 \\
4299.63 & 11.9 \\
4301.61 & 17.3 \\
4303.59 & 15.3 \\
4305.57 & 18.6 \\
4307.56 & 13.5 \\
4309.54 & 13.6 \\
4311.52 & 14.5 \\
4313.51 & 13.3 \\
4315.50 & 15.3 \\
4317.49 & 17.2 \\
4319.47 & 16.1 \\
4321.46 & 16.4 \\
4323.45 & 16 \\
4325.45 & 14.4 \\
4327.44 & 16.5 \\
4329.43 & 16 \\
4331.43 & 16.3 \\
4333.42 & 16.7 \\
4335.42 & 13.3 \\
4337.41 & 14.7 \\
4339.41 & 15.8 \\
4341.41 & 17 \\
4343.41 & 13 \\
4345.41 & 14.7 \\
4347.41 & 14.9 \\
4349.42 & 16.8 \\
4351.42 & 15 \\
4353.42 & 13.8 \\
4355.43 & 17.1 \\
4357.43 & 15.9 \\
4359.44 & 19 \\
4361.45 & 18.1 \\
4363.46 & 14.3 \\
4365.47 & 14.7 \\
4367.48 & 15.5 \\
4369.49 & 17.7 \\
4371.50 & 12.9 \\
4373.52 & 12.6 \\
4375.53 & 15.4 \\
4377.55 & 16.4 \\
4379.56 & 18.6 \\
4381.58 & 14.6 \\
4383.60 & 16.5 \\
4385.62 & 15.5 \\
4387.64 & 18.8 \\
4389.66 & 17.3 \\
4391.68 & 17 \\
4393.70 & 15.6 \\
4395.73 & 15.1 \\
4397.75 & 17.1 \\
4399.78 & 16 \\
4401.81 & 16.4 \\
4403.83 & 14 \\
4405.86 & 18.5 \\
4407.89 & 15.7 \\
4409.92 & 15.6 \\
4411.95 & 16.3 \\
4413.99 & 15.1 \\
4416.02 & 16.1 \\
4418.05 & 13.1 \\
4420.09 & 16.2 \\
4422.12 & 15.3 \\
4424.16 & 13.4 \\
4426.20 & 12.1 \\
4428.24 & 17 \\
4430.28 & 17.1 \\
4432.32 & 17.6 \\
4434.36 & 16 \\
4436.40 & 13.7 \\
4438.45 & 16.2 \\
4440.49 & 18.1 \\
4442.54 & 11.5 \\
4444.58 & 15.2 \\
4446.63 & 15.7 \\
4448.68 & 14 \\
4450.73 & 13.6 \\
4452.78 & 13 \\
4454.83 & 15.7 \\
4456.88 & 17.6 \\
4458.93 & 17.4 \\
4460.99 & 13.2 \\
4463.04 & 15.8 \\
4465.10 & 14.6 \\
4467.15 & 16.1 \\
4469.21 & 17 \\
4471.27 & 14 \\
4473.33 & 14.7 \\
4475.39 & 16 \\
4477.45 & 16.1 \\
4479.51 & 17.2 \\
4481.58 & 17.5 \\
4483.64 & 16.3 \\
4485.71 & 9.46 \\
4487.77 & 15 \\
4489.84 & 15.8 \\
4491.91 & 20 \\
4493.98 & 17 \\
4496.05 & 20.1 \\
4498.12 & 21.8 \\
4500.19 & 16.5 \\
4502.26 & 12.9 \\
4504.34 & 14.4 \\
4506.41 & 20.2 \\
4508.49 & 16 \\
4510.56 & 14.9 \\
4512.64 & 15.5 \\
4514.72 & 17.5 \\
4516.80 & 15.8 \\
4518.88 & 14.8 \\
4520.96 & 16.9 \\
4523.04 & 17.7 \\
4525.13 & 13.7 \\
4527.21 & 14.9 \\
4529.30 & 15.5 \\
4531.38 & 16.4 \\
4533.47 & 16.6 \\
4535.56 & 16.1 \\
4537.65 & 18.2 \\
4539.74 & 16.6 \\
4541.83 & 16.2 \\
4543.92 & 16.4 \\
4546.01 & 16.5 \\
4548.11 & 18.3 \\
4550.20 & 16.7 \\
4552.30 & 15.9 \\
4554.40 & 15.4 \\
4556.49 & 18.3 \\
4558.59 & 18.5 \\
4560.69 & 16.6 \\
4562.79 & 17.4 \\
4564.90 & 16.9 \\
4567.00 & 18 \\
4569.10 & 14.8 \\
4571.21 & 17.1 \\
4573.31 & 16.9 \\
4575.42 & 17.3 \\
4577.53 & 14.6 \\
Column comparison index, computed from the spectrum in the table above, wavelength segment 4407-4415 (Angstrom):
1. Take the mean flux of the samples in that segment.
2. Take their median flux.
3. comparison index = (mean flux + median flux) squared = 981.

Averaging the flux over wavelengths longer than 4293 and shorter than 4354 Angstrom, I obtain 15.3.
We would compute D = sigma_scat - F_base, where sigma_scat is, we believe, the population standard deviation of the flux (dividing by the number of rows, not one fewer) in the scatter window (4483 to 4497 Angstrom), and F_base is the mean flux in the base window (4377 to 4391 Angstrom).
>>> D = -13.5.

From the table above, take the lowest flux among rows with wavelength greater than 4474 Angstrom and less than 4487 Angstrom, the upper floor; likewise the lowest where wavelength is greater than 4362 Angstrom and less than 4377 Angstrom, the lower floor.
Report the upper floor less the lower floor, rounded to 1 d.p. -3.1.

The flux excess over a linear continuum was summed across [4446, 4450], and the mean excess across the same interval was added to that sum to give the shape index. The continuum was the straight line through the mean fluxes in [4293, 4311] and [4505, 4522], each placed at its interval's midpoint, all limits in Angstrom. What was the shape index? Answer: -3.7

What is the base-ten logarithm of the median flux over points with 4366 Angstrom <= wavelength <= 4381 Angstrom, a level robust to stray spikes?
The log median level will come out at 1.19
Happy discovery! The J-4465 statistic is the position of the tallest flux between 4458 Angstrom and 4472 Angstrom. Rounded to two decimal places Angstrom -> 4458.93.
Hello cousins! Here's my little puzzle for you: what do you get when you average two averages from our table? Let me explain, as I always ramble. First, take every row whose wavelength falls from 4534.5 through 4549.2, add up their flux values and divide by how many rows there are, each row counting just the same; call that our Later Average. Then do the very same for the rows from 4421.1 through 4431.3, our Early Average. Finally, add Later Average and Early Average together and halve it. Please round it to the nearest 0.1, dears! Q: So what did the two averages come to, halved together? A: 15.9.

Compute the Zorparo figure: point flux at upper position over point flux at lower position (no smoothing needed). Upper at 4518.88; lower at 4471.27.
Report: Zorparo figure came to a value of 1.06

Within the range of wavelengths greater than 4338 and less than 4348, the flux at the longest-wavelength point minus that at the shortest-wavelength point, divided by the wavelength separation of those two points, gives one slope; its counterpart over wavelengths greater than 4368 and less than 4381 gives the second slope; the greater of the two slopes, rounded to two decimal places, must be 0.09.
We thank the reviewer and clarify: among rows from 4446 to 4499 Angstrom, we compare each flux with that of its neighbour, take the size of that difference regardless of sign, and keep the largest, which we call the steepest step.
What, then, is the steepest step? 6.8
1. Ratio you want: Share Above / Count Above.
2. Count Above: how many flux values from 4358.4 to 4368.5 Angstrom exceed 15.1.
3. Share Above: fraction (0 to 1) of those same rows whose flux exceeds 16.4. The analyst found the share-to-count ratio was 0.133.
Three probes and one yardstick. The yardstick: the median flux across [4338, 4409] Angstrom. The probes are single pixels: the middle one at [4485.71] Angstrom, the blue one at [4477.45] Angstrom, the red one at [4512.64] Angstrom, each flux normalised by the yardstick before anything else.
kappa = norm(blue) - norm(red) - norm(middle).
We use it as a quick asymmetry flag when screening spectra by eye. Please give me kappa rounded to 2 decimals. -0.56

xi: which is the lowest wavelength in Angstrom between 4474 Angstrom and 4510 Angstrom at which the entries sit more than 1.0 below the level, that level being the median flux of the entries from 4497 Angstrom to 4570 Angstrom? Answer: 4485.71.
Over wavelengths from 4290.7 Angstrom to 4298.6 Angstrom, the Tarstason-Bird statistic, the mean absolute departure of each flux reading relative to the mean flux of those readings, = 1.1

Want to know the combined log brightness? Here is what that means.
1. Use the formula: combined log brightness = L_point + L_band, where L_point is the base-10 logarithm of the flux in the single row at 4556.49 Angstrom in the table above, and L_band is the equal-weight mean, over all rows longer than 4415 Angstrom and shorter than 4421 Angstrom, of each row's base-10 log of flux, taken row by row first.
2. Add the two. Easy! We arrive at 2.44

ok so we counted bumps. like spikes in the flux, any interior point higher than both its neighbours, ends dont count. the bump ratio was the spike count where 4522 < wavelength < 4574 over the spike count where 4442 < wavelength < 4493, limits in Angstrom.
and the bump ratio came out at 1.4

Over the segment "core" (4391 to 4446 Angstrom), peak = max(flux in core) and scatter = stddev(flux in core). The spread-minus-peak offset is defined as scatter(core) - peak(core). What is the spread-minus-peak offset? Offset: -16.8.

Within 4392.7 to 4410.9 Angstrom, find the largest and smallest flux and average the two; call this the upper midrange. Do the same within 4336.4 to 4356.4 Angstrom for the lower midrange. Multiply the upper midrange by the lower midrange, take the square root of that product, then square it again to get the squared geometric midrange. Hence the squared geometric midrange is 245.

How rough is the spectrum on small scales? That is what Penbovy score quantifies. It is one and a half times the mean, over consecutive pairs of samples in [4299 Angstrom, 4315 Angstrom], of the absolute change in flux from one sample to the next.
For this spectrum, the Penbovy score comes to 3.9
